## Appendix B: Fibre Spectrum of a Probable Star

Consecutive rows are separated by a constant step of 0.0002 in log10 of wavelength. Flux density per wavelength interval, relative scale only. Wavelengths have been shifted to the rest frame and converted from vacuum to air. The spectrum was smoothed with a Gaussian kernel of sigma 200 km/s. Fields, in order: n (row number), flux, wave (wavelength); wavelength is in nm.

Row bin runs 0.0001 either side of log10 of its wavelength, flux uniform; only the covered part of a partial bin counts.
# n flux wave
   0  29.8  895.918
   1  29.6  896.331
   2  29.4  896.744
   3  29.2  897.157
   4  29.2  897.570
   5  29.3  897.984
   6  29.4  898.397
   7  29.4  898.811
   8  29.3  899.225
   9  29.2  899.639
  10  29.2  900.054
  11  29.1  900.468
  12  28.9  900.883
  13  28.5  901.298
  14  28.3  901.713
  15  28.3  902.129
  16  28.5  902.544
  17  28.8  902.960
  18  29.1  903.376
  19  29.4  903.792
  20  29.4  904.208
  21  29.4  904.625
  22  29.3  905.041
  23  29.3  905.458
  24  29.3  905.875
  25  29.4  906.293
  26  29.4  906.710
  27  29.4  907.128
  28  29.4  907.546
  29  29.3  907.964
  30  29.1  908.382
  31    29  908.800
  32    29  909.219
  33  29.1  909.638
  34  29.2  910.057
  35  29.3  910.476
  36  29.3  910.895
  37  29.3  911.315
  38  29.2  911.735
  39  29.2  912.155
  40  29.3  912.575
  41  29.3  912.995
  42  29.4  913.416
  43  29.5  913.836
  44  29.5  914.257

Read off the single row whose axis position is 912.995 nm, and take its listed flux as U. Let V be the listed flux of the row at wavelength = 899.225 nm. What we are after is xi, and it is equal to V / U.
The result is 1.000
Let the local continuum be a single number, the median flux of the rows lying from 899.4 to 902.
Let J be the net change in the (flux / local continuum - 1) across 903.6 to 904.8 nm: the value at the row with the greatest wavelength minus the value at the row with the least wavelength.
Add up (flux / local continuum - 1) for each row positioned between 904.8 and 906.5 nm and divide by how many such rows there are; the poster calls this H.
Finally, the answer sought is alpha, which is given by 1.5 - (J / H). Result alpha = 1.5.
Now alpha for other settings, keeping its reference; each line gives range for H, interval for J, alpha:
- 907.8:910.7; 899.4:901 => 3.6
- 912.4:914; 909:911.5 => 0.7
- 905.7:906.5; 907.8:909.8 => 2.1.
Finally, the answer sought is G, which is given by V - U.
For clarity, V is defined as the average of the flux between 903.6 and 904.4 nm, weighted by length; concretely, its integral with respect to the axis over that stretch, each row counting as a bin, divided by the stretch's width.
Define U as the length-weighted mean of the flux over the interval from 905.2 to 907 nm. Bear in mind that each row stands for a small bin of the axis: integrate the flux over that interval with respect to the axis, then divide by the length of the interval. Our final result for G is 0.1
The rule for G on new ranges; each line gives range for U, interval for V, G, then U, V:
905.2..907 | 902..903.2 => -0.8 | 29.3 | 28.6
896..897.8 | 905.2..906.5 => -0.1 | 29.4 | 29.3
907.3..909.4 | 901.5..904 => -0.4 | 29.2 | 28.7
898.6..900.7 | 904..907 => 0.1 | 29.2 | 29.4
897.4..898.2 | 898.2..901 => 0.0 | 29.3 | 29.2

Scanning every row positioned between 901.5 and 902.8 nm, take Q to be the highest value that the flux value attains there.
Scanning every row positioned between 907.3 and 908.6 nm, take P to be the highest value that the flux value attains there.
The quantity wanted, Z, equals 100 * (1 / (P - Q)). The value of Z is 111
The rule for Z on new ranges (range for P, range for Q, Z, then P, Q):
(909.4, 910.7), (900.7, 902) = 250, 29.3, 28.9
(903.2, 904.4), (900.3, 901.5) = 333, 29.4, 29.1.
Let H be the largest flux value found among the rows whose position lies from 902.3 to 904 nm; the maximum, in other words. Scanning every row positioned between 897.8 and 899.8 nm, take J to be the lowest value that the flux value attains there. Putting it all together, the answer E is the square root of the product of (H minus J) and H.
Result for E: 2.4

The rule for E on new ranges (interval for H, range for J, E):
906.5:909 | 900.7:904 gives 5.7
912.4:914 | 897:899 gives 3.0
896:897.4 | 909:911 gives 4.2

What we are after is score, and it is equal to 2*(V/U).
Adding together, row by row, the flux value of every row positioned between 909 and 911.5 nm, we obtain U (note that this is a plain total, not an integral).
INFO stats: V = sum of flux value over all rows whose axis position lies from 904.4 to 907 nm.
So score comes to 2.01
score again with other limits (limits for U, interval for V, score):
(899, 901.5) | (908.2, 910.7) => 2.01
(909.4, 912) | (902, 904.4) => 1.98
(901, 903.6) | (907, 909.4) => 2.04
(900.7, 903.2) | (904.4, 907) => 2.06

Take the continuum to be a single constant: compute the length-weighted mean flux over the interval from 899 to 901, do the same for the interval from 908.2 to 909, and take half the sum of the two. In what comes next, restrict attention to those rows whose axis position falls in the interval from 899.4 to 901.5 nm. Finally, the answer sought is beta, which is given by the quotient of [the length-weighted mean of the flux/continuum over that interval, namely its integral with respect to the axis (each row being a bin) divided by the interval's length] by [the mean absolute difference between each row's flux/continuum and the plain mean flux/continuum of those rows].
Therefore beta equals 129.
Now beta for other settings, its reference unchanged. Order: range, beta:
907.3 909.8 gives 219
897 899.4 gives 440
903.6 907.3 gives 661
